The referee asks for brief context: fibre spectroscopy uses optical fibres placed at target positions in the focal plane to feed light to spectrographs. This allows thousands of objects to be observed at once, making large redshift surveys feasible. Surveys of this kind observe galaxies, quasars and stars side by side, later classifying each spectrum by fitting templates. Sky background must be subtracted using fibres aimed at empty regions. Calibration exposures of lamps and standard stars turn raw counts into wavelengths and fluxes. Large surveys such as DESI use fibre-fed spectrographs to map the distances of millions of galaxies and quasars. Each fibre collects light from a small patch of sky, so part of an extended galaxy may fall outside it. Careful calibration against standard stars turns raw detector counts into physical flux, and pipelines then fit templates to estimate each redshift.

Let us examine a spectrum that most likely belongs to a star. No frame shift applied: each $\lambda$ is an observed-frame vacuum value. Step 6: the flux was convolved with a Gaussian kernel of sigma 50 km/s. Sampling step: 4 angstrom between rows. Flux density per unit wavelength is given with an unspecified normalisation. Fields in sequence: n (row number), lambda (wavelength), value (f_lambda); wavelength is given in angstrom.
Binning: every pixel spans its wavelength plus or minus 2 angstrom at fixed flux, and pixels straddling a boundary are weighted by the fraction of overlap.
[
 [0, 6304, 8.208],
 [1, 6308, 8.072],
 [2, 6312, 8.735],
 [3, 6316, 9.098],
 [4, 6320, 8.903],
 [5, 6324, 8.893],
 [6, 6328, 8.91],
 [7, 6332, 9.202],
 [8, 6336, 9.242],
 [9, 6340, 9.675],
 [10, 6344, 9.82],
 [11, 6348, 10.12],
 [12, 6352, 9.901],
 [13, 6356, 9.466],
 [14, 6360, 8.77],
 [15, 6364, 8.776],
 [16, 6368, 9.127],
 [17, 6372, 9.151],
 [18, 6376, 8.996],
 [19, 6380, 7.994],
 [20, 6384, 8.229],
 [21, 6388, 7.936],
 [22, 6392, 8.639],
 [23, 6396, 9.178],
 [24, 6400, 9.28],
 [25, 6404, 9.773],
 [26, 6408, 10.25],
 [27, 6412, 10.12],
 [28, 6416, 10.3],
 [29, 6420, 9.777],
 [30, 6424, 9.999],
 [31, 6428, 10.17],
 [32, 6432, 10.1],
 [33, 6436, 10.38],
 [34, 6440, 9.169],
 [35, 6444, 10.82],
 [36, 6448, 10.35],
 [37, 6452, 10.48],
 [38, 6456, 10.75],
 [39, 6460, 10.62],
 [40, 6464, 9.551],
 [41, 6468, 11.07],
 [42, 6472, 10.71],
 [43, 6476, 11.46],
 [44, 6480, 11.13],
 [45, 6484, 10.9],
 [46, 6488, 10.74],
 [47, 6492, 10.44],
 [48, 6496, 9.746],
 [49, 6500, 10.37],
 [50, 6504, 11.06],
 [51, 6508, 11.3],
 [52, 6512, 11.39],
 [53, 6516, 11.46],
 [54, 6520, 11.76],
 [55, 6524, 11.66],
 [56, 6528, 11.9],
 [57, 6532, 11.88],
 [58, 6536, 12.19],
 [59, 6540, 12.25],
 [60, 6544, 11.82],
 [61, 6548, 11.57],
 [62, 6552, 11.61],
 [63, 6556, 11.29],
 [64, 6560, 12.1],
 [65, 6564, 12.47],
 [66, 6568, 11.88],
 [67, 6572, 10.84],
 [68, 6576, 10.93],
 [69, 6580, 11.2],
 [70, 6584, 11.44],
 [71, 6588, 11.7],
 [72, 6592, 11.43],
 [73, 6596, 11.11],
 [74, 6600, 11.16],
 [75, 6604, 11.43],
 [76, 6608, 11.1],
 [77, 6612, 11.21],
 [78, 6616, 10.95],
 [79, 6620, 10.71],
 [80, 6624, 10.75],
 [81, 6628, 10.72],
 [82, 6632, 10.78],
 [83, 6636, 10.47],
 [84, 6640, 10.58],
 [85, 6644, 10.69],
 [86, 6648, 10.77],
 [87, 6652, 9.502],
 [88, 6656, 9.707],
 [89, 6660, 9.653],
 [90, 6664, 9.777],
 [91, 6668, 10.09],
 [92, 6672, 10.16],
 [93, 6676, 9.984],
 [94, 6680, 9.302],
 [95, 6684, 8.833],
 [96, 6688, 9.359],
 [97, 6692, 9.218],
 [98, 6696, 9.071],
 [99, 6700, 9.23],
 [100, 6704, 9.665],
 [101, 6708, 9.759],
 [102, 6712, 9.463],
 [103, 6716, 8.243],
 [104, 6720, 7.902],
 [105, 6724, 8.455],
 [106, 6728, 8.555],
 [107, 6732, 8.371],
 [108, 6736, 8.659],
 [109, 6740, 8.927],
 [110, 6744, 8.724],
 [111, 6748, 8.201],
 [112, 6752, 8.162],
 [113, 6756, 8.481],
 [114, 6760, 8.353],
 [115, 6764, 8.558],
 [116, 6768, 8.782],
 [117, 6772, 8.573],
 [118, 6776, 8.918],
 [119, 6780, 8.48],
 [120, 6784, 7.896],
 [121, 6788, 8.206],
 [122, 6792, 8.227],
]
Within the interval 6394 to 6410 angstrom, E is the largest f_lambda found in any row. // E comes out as 10.25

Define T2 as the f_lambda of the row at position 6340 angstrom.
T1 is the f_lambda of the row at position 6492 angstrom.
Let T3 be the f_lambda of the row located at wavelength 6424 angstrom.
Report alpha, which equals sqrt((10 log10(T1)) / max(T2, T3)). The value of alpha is 1.01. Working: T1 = 10.44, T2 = 9.675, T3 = 9.999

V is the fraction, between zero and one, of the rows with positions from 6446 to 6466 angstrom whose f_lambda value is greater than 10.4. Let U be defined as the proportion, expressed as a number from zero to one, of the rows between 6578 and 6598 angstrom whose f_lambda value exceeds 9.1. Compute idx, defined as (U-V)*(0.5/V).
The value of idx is 0.3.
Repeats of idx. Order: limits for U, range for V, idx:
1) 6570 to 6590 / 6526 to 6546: 0.0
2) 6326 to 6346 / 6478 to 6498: 0.0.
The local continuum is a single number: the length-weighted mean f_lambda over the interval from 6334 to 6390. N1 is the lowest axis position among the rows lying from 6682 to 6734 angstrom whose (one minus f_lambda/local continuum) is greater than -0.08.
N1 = 6684 angstrom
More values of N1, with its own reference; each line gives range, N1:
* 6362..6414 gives 6364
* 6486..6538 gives 6496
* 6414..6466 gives 6420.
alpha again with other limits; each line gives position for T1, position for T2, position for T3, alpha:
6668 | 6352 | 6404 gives 1.01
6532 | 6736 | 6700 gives 1.08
